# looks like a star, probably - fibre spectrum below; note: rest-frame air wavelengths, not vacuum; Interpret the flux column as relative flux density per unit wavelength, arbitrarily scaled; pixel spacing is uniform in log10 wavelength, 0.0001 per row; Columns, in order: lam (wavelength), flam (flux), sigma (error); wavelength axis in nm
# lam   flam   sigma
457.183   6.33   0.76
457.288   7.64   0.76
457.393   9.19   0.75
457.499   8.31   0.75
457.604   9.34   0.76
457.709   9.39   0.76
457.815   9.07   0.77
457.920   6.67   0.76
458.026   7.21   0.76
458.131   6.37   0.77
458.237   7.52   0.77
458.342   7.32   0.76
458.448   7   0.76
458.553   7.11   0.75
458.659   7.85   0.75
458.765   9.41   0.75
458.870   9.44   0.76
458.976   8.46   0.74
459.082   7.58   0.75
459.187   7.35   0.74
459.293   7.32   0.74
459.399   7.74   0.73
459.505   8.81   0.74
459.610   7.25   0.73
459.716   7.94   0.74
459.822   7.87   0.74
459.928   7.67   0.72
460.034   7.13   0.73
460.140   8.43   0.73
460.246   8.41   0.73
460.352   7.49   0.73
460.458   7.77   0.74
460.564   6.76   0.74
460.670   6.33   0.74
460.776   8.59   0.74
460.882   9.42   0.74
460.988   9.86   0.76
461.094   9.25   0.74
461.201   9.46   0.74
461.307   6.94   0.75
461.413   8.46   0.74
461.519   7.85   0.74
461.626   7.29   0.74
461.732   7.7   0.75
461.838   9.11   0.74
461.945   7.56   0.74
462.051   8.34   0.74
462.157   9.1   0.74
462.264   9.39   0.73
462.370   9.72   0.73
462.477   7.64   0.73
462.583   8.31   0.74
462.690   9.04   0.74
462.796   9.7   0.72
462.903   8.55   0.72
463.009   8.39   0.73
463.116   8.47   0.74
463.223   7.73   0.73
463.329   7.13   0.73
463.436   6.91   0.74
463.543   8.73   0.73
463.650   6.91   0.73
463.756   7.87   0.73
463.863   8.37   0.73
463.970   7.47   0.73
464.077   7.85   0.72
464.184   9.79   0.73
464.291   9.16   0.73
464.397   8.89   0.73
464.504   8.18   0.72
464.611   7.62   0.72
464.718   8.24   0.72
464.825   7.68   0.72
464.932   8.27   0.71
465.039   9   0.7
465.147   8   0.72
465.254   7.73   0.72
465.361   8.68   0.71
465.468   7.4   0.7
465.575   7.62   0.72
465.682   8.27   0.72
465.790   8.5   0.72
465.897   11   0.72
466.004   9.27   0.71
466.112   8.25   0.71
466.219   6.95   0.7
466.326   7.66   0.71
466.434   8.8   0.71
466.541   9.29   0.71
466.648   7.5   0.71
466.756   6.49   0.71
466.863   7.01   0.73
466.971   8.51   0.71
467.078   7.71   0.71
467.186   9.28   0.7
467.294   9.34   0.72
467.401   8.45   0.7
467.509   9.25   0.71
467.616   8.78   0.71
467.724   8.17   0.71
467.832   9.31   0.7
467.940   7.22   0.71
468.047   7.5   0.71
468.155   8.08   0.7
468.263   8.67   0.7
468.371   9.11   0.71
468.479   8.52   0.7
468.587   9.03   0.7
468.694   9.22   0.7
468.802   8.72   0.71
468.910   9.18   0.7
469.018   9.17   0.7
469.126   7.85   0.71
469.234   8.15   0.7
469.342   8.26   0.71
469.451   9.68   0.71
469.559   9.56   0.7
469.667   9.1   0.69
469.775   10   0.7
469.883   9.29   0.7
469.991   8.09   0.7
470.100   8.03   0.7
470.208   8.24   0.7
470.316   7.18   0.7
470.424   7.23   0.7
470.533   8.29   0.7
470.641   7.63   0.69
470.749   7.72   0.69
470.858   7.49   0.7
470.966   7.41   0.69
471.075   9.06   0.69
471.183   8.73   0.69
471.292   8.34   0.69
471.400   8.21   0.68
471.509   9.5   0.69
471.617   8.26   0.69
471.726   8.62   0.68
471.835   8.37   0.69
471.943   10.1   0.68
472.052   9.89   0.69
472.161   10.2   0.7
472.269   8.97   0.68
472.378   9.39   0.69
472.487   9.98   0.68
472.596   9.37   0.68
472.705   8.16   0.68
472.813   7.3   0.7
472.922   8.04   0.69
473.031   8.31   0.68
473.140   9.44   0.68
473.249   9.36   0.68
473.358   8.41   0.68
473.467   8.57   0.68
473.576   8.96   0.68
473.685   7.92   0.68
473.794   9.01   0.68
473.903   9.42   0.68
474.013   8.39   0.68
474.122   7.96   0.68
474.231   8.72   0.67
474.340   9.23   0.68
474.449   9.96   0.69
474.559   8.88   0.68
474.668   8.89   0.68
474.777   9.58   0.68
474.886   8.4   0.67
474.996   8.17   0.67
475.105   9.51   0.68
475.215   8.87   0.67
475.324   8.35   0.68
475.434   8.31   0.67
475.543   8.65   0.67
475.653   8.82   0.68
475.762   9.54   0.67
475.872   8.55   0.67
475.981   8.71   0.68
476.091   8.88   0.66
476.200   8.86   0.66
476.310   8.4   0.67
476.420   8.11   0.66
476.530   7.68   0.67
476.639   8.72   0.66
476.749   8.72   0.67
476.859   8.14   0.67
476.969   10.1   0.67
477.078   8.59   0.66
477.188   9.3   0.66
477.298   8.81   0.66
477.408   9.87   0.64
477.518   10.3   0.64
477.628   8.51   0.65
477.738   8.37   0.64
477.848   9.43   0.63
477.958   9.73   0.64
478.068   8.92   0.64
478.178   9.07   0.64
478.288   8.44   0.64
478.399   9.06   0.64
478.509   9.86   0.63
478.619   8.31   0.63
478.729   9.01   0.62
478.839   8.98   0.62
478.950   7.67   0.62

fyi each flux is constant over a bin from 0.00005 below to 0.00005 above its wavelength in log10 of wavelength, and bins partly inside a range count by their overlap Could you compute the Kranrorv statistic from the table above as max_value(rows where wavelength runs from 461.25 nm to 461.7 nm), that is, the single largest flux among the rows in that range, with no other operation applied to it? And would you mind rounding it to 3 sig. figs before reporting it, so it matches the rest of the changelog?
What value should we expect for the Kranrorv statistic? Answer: 8.46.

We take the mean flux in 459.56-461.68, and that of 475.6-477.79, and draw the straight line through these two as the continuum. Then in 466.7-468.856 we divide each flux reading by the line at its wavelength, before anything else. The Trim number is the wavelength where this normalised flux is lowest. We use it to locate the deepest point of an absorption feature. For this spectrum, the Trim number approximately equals 466.756 nm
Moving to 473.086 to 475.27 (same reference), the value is 473.685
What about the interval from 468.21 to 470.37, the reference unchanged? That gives 470.316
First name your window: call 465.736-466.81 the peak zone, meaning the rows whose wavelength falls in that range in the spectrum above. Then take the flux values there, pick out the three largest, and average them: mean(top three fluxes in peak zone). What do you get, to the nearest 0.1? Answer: 9.9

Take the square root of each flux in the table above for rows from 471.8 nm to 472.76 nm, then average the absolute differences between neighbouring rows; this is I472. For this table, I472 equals 0.13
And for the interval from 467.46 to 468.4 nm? 0.13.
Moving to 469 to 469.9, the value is 0.11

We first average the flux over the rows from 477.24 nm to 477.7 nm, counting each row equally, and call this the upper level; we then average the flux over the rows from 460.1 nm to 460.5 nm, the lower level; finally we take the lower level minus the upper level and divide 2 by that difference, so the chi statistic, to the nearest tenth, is -1.5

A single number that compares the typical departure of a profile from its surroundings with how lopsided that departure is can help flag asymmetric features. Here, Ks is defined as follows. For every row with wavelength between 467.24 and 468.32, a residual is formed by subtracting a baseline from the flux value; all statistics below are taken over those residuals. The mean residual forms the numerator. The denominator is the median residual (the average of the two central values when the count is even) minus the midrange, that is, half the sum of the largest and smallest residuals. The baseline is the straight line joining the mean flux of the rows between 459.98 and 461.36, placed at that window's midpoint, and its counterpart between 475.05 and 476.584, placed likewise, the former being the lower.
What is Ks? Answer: 0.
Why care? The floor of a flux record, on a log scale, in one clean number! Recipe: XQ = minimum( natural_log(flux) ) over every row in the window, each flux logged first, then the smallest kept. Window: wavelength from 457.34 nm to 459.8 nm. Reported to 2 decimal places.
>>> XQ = 1.85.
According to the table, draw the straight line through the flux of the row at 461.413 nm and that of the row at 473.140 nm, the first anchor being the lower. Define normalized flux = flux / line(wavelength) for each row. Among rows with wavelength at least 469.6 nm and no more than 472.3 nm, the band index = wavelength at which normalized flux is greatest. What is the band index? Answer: 469.775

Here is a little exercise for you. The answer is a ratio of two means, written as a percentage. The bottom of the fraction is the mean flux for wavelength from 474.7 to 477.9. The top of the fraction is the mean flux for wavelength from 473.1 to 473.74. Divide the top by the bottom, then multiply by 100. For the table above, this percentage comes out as 99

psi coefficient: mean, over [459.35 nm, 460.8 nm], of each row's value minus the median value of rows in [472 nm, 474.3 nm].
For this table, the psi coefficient -1.2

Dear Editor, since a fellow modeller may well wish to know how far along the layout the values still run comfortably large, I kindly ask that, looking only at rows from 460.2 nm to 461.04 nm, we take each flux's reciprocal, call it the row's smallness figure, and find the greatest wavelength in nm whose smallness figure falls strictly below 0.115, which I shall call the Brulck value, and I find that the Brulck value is 460.988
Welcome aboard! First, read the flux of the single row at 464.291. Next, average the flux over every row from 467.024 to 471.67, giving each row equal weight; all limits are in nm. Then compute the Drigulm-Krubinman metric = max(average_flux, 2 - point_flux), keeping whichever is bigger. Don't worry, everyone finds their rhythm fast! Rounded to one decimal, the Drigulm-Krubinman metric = 8.5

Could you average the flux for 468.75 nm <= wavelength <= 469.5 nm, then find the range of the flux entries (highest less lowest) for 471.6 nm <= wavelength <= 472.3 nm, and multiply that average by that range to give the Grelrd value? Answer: 16.9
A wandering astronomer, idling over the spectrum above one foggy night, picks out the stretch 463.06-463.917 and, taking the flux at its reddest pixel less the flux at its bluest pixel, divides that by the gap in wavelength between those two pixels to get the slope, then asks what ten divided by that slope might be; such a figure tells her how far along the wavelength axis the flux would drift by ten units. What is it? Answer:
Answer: -75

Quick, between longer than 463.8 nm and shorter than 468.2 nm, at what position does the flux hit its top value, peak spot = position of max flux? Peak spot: 465.897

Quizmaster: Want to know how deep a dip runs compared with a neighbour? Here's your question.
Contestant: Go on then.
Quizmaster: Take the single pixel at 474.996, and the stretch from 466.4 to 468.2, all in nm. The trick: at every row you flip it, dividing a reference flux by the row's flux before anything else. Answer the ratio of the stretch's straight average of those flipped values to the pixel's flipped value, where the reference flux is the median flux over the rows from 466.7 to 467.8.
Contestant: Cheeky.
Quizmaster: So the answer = 1.00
